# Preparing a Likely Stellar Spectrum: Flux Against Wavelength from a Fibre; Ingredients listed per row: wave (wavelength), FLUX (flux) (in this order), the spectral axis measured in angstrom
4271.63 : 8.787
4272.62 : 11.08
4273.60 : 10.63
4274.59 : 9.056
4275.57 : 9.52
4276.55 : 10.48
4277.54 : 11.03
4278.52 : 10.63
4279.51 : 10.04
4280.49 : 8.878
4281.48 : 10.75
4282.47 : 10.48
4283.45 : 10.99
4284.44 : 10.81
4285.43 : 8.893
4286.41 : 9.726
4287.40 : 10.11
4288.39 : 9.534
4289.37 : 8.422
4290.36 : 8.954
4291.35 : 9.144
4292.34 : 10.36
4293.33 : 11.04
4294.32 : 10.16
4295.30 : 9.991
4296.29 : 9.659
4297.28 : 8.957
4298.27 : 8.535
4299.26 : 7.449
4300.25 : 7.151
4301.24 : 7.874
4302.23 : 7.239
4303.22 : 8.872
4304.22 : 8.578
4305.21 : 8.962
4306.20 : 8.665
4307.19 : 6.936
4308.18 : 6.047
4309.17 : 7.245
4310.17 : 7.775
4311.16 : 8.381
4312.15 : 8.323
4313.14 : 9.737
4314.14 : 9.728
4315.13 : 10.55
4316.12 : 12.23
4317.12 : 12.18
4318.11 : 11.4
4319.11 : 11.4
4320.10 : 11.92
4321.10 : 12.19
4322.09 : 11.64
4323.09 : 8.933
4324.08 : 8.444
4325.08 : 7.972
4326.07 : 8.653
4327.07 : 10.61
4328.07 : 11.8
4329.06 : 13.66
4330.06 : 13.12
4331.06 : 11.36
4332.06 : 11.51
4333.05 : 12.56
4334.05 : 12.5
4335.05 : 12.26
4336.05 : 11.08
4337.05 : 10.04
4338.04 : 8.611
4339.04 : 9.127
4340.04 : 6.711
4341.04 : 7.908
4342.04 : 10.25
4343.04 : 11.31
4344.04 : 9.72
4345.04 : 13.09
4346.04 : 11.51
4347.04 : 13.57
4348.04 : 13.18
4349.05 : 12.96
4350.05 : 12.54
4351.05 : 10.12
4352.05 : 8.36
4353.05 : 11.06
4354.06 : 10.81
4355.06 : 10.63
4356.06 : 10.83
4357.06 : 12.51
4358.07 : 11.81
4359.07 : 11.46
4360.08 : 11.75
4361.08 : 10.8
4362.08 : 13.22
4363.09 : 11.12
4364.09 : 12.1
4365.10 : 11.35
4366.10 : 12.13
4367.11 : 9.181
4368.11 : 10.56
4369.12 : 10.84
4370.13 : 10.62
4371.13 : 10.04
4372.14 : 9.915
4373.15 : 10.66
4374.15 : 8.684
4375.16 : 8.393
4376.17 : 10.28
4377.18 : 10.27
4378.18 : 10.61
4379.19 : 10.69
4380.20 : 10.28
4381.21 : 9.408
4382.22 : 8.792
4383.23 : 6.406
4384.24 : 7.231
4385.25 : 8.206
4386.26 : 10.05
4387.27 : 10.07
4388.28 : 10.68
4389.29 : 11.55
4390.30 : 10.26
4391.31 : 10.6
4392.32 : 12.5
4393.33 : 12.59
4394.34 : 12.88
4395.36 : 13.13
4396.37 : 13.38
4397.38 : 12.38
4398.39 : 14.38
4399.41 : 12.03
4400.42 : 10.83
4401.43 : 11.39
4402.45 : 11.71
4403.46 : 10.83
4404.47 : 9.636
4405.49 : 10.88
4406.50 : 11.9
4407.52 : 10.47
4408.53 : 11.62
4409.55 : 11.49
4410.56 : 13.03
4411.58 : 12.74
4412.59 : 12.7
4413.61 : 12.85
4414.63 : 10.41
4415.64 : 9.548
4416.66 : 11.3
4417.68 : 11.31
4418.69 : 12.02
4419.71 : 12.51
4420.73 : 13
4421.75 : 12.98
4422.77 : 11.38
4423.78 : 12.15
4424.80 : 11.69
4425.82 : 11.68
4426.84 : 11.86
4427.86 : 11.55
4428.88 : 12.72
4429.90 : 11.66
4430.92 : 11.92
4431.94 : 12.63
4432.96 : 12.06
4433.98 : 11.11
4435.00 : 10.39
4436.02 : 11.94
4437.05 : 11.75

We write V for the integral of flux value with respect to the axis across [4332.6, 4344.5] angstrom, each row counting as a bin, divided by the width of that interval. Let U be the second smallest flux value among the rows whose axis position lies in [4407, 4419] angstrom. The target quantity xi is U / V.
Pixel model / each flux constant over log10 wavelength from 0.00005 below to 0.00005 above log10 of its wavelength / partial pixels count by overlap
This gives 1.02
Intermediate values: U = 10.41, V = 10.2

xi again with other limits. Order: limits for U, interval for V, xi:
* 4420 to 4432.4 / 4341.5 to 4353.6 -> 1.01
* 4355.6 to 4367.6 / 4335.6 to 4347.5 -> 1.06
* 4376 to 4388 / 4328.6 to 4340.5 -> 0.65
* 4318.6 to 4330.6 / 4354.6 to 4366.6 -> 0.72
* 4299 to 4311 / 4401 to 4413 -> 0.60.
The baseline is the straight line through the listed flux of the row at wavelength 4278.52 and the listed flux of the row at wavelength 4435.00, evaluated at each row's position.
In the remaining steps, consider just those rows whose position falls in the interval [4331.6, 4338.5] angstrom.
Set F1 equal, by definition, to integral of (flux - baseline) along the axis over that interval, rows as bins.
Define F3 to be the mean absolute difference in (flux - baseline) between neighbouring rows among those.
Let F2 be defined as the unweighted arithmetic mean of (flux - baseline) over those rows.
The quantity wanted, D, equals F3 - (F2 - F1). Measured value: 5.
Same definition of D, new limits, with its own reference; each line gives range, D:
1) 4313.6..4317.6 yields 3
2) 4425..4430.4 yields 7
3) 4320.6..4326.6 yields -4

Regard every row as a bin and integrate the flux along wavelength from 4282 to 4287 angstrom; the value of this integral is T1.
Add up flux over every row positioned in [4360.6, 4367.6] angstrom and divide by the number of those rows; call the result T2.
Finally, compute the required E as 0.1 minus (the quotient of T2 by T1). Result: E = -0.12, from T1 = 51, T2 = 11.4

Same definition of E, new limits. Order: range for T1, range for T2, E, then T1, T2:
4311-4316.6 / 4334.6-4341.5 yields -0.07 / 56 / 9.4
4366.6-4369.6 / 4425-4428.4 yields -0.28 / 31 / 11.7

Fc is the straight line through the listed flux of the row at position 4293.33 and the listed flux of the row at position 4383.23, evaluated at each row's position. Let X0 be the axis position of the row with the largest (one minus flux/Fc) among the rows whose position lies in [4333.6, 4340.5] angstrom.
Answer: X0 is 4340.04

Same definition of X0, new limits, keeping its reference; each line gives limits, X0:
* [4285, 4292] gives 4289.37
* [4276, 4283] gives 4280.49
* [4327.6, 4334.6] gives 4331.06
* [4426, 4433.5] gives 4427.86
